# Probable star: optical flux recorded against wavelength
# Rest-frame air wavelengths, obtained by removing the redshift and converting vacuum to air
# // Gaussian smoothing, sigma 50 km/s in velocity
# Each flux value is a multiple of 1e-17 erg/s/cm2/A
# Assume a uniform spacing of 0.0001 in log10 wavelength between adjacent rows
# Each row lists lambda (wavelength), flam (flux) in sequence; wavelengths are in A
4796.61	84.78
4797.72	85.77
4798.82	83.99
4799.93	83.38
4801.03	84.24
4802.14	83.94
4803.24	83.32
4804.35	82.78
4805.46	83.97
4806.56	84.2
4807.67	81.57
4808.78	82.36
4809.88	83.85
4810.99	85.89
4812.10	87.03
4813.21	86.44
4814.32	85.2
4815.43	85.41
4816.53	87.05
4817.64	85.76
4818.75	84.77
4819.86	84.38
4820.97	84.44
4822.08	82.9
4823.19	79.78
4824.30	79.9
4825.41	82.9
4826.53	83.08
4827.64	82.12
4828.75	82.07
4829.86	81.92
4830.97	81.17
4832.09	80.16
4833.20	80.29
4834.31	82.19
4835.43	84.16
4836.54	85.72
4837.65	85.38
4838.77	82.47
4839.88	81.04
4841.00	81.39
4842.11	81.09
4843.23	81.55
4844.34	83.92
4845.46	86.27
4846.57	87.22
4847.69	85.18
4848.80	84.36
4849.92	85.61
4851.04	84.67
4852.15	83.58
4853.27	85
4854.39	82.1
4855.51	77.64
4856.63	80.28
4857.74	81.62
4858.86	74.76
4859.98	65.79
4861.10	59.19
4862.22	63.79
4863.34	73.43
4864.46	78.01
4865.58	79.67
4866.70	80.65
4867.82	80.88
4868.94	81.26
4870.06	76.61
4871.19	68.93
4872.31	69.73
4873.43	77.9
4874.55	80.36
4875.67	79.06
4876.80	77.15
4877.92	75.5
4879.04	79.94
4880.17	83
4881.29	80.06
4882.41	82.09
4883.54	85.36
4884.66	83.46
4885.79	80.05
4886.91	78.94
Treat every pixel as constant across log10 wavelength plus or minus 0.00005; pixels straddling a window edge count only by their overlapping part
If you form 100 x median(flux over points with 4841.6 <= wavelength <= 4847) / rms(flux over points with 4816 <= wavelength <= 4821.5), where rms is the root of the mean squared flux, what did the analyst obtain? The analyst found 98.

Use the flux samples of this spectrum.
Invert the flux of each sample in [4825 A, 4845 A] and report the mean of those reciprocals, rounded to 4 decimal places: 0.0121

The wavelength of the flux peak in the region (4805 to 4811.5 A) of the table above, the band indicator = 4810.99 A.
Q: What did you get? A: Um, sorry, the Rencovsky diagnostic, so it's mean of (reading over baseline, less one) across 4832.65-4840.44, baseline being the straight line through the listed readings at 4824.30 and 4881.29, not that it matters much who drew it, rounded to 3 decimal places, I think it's 0.039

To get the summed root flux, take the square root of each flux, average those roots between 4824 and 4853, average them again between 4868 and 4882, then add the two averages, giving 17.9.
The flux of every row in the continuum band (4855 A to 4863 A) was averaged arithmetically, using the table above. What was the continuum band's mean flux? 72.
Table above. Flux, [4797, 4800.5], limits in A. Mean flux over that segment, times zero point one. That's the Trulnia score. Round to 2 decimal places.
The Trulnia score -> 8.44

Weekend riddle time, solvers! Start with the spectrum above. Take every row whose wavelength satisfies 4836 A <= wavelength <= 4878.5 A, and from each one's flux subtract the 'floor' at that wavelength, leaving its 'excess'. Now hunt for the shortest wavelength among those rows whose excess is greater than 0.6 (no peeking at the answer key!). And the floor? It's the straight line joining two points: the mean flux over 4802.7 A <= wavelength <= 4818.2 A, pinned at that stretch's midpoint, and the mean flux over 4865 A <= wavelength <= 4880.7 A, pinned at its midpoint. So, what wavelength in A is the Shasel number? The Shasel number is 4836.54 A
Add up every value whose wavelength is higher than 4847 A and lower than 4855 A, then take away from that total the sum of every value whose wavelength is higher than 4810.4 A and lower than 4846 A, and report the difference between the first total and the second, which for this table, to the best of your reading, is -2077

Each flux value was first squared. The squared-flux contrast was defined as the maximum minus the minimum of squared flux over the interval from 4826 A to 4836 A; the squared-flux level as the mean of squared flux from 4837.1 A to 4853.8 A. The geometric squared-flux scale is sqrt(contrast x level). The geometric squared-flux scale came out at 2152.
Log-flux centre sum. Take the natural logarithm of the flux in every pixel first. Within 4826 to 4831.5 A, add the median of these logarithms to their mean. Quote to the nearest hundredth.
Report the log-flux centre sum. 8.82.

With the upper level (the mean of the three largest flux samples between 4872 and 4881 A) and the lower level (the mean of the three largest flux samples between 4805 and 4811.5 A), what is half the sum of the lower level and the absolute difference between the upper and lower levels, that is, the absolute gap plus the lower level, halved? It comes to 44.1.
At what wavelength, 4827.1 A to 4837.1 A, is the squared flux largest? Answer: 4836.54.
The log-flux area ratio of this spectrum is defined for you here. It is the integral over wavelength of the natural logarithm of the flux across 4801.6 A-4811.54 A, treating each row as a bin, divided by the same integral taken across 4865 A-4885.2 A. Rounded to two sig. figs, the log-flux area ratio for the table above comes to 0.50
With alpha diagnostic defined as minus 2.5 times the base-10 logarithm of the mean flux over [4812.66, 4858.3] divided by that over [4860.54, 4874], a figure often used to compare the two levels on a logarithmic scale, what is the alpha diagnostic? -0.13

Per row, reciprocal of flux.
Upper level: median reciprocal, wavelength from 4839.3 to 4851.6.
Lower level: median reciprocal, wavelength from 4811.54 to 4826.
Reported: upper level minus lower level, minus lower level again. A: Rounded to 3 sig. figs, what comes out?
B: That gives -0.0117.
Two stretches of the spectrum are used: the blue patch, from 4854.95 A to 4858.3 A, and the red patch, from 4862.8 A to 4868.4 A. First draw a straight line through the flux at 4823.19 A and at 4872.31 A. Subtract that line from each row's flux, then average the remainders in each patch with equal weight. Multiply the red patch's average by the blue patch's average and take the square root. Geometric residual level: 7.2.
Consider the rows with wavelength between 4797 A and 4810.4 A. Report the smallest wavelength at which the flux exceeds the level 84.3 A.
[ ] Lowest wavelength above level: 4797.72 A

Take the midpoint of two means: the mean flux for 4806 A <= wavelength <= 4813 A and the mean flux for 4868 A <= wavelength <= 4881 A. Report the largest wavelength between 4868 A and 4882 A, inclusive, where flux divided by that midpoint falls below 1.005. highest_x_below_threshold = 4881.29 A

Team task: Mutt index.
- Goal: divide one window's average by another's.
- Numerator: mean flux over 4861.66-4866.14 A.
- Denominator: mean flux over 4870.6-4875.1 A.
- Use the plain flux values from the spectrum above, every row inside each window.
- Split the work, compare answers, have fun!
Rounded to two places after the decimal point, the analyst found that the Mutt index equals 0.99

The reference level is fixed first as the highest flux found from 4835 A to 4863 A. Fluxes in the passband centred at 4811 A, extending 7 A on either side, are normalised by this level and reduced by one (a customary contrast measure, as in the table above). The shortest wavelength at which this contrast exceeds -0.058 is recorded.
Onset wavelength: 4804.35 A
